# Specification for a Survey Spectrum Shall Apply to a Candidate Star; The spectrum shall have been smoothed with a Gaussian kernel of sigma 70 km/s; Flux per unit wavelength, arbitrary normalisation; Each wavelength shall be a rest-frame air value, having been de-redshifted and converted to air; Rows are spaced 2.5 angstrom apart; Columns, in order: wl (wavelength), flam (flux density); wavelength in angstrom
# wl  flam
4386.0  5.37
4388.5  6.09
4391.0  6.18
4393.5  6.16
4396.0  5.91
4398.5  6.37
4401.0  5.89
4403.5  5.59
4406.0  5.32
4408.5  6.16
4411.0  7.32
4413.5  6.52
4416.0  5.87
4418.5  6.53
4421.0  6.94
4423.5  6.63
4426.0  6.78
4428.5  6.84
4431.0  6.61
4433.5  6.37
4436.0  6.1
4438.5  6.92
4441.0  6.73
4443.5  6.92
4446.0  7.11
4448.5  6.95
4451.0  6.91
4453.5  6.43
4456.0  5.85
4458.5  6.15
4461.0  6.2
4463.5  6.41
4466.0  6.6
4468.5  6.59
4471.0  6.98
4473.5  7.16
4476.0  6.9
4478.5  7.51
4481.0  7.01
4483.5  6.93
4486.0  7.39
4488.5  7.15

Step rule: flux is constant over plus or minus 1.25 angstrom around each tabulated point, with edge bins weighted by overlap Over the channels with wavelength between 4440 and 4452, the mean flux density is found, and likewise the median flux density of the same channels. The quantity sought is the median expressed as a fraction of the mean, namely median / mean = 1.00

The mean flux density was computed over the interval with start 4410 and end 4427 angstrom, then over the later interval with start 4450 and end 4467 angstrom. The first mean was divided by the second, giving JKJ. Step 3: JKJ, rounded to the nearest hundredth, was 1.05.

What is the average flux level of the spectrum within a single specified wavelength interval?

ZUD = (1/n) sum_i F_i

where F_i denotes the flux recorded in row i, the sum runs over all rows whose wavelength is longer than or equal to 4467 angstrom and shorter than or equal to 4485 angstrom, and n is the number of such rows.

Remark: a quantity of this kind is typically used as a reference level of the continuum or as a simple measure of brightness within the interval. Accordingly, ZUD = 7.0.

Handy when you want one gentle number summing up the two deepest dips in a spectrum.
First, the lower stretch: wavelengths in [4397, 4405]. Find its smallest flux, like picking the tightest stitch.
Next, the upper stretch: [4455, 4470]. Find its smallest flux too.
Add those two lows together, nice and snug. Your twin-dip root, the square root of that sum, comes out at 3.38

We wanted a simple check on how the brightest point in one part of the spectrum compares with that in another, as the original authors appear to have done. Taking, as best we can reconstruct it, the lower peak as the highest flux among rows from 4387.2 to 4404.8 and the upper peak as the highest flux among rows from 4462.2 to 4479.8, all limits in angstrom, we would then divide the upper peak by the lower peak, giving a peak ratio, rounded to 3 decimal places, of 1.179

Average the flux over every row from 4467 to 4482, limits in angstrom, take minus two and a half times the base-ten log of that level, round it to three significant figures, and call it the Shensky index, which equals -2.12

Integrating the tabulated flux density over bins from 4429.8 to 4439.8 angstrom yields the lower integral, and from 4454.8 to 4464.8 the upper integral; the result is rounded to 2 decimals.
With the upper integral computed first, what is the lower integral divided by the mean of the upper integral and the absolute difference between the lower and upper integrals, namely 2.00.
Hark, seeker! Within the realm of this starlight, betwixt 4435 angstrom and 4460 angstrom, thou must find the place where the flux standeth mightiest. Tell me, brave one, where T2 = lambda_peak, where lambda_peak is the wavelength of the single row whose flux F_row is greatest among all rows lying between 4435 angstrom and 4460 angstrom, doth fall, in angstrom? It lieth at 4446.0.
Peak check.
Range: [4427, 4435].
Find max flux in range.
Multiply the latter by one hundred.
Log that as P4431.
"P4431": 684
